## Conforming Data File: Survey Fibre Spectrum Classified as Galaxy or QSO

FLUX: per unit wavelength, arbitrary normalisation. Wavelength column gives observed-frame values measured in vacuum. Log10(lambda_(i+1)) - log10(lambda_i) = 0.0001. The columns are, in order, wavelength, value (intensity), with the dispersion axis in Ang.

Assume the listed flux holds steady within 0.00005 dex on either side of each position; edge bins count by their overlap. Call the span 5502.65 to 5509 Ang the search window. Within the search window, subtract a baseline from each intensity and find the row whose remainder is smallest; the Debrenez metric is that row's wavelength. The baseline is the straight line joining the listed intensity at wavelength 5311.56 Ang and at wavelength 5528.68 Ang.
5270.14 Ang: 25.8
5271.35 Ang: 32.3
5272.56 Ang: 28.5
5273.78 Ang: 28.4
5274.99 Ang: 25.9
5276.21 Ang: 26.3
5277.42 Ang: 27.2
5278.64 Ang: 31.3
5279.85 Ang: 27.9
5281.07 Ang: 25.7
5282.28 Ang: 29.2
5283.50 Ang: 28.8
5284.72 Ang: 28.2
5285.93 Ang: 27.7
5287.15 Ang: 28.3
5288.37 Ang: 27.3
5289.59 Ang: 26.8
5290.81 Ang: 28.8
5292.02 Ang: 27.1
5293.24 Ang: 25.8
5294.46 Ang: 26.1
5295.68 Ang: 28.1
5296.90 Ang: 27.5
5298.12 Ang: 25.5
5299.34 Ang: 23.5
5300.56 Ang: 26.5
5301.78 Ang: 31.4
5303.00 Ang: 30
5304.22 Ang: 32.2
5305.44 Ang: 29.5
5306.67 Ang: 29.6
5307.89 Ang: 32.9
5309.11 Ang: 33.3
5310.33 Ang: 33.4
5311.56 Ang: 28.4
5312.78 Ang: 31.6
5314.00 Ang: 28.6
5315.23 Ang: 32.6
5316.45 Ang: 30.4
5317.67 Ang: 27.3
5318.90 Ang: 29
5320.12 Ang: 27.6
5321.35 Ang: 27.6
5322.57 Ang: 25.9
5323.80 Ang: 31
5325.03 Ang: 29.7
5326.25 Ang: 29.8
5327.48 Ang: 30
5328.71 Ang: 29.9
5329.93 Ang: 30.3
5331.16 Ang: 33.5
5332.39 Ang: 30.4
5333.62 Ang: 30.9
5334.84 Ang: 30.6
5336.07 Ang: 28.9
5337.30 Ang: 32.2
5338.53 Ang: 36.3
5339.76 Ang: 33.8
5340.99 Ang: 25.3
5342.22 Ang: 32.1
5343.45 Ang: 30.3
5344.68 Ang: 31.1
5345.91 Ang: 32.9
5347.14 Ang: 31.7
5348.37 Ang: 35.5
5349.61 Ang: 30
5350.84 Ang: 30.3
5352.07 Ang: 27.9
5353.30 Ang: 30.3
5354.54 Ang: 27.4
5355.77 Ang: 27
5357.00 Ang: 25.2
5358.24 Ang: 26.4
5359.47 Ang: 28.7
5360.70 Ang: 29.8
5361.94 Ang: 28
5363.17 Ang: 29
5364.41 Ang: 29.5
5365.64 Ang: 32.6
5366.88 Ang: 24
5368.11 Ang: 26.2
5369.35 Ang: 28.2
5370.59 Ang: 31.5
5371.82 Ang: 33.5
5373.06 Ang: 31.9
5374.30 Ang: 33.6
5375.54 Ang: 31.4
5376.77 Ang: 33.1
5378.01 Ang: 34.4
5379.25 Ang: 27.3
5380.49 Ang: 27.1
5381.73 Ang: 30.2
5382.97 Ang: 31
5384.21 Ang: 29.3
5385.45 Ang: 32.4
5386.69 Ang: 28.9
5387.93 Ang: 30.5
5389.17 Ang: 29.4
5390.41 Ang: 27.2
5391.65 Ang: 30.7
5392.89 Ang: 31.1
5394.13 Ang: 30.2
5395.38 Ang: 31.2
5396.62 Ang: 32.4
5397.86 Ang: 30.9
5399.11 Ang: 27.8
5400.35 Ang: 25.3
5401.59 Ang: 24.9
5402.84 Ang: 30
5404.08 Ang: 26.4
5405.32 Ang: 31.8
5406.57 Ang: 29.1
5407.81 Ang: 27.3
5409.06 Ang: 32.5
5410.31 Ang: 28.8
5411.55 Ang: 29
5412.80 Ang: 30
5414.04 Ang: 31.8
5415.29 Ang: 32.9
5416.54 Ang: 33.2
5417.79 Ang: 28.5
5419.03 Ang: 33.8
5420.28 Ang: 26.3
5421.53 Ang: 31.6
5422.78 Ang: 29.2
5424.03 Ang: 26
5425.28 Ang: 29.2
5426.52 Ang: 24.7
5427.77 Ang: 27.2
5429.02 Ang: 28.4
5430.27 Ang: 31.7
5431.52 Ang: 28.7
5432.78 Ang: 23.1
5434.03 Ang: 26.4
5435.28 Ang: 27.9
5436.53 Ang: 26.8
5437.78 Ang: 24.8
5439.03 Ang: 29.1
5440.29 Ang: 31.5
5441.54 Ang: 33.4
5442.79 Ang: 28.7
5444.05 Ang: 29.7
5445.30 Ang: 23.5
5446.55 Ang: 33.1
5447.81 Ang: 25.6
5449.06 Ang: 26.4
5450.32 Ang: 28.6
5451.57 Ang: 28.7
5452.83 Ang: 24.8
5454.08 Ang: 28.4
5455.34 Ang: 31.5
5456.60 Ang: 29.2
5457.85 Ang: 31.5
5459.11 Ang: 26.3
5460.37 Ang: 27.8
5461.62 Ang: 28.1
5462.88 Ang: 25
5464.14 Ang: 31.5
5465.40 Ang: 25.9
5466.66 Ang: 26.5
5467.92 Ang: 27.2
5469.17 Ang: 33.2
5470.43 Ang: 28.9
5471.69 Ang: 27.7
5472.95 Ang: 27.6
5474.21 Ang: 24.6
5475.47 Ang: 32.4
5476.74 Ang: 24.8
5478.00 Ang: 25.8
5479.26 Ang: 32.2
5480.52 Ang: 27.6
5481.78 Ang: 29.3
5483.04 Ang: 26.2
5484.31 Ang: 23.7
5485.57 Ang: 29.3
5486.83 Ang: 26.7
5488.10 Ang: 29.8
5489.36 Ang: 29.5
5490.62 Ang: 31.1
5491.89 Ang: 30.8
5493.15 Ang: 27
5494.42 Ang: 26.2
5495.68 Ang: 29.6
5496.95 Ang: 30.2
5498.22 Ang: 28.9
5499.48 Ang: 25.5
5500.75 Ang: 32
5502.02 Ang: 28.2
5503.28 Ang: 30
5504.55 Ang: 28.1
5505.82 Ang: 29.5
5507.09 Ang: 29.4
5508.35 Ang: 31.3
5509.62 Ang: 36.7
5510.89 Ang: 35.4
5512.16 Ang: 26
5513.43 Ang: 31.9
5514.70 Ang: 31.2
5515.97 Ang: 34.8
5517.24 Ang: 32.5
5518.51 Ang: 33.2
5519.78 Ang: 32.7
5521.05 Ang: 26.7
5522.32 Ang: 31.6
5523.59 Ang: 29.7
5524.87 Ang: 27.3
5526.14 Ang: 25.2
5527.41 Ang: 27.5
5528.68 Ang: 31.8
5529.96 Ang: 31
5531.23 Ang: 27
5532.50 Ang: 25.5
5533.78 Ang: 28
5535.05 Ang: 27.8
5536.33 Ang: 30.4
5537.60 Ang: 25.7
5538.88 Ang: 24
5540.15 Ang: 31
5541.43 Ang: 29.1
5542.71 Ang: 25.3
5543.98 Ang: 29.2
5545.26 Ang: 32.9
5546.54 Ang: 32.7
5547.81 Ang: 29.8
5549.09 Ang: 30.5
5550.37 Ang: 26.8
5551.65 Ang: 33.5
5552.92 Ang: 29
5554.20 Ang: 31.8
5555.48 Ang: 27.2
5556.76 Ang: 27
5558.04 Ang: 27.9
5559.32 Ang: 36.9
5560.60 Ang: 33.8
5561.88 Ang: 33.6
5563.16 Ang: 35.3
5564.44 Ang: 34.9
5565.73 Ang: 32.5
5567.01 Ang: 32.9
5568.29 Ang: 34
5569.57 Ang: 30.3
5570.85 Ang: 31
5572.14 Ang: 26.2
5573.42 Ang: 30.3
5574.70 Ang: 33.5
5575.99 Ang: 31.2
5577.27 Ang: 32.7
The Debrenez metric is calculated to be 5504.55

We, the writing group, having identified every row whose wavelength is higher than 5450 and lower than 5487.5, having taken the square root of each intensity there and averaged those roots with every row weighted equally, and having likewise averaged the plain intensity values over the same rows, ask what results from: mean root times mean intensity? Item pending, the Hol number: 148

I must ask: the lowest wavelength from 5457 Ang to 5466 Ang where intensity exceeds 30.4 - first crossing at 5457.85 Ang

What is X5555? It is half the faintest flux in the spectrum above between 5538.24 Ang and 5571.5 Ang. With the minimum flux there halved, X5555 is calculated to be 12.0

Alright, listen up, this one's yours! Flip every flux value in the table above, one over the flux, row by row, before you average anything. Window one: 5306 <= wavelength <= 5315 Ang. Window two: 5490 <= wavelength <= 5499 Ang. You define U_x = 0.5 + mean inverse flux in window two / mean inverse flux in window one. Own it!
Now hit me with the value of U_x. 1.57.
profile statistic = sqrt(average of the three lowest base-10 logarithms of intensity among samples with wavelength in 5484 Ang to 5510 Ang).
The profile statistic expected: 1.18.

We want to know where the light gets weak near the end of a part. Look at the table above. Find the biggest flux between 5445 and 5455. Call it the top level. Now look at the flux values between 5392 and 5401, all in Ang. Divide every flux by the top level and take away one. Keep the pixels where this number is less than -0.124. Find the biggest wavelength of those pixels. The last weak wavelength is 5400.35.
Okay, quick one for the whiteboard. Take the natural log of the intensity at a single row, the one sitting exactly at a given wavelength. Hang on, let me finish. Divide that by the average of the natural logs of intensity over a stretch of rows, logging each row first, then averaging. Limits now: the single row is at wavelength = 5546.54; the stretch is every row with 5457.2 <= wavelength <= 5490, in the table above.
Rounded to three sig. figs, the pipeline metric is 1.05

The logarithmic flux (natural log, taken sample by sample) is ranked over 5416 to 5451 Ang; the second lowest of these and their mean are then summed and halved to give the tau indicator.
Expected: 3.25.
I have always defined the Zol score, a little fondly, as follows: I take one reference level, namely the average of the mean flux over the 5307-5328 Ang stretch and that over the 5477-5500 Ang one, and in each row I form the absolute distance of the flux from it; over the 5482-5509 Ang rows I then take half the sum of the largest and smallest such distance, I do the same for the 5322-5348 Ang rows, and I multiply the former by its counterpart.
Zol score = 10.4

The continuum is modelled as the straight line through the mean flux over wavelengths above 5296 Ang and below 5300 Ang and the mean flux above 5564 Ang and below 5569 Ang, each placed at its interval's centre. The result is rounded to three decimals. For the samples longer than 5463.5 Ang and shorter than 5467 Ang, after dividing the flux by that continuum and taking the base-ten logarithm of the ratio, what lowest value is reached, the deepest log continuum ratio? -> -0.072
